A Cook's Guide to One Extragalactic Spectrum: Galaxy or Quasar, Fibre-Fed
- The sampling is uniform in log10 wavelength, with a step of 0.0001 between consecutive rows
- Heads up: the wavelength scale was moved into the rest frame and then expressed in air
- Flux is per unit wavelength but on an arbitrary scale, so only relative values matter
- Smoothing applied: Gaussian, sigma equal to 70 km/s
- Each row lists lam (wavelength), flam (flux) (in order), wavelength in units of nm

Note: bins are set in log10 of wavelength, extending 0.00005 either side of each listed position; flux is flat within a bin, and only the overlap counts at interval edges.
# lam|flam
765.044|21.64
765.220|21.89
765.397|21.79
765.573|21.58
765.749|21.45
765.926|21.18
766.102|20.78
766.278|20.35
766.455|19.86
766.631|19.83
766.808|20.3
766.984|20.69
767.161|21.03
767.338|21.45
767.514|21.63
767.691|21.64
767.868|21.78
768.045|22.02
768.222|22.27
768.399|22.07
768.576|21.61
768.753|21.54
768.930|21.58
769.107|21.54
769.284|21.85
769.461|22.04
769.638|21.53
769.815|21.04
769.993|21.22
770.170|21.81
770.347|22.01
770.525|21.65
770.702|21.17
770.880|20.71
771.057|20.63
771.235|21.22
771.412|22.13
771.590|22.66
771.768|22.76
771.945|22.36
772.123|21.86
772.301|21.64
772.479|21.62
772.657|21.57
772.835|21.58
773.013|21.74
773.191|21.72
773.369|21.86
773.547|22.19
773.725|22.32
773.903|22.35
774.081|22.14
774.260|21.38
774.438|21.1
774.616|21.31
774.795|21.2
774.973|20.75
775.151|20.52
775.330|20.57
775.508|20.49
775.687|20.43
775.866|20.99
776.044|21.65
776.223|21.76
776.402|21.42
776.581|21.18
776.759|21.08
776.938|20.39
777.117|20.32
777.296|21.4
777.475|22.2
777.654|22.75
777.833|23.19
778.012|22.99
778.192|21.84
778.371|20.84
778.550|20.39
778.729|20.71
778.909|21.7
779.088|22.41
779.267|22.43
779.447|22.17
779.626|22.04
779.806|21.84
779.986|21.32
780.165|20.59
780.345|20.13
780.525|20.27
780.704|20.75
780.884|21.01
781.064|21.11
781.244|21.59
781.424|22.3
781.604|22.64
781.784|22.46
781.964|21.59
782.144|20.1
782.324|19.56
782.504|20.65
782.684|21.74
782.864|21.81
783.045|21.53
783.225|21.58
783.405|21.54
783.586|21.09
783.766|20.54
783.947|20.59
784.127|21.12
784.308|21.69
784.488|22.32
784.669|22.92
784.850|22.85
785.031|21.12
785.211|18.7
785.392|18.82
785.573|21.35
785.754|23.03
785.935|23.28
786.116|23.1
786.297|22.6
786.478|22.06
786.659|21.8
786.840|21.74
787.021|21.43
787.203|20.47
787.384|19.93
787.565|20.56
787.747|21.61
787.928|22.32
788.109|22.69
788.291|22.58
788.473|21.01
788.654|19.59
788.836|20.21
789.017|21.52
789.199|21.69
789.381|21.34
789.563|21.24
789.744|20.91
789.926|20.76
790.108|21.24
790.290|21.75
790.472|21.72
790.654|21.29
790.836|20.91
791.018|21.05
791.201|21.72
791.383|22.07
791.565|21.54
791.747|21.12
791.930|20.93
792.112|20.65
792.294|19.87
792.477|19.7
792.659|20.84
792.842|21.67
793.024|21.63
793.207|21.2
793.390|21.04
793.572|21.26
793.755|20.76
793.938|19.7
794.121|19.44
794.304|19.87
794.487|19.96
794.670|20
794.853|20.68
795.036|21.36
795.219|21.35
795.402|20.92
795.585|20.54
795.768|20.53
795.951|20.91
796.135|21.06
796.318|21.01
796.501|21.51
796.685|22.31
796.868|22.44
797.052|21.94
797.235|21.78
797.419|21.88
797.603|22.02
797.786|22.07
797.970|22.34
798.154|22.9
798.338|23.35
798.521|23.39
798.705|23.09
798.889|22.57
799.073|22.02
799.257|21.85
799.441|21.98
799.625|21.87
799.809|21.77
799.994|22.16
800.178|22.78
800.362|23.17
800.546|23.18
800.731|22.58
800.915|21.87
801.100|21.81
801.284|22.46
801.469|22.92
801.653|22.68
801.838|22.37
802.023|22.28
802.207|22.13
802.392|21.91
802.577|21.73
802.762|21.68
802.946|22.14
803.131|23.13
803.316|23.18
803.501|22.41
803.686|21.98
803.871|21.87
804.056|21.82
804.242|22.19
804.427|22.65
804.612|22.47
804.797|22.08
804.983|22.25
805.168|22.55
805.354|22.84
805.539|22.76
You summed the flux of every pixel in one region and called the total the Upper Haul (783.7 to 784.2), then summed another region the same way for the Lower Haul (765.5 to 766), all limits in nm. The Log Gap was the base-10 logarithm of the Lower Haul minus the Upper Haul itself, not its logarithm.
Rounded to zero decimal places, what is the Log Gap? -60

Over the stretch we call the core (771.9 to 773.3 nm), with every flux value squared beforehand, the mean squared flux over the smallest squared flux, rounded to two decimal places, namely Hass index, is 1.02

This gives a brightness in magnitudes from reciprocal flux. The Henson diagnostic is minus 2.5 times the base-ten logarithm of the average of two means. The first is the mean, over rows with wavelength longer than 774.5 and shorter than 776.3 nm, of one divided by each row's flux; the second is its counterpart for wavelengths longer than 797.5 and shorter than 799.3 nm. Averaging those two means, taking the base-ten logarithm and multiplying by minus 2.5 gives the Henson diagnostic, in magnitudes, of 3.34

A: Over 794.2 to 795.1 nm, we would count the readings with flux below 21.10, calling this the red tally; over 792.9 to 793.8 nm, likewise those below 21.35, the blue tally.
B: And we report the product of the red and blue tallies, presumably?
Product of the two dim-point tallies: 16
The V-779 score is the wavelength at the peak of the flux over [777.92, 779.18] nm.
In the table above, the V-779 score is 778.012 nm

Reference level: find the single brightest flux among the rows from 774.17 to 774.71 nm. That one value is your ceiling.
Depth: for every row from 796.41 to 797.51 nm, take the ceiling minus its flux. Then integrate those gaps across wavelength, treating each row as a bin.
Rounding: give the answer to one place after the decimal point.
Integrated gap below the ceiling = -0.7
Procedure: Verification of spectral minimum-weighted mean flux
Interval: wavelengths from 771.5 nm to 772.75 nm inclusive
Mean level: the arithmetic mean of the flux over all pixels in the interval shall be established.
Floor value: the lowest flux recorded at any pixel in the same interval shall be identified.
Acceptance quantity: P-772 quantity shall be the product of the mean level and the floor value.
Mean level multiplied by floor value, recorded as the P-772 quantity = 476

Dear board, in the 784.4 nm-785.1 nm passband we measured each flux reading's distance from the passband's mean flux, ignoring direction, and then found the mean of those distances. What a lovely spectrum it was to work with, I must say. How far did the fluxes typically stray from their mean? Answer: 0.59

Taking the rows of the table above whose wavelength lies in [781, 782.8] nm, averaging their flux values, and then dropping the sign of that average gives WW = 21.4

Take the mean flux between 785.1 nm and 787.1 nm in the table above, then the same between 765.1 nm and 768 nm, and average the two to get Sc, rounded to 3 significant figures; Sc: 21.4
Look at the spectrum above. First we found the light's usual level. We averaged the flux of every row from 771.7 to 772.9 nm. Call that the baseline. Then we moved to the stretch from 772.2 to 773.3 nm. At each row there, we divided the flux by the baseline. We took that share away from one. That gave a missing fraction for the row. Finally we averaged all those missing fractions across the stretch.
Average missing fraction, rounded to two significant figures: 0.012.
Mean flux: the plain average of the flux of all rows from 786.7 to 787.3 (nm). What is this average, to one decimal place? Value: 21.2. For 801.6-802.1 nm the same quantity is 22.4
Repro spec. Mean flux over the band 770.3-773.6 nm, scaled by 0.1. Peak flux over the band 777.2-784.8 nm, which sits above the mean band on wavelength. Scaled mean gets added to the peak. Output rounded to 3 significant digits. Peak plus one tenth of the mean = 25.4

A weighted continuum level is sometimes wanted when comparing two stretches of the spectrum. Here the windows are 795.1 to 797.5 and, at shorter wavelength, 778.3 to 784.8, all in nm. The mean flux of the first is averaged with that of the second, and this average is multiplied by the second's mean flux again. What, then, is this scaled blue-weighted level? 457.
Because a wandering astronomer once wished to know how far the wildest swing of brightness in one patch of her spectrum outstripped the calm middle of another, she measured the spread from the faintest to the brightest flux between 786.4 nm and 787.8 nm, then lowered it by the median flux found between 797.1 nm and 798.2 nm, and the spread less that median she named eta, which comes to -19.9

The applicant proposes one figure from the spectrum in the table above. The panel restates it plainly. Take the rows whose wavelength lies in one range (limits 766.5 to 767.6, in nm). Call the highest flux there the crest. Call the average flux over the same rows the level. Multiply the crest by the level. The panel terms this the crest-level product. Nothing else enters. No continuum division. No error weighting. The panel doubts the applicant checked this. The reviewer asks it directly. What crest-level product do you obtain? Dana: 450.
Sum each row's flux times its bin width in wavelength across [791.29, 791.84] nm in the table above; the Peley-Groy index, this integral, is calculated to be 12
